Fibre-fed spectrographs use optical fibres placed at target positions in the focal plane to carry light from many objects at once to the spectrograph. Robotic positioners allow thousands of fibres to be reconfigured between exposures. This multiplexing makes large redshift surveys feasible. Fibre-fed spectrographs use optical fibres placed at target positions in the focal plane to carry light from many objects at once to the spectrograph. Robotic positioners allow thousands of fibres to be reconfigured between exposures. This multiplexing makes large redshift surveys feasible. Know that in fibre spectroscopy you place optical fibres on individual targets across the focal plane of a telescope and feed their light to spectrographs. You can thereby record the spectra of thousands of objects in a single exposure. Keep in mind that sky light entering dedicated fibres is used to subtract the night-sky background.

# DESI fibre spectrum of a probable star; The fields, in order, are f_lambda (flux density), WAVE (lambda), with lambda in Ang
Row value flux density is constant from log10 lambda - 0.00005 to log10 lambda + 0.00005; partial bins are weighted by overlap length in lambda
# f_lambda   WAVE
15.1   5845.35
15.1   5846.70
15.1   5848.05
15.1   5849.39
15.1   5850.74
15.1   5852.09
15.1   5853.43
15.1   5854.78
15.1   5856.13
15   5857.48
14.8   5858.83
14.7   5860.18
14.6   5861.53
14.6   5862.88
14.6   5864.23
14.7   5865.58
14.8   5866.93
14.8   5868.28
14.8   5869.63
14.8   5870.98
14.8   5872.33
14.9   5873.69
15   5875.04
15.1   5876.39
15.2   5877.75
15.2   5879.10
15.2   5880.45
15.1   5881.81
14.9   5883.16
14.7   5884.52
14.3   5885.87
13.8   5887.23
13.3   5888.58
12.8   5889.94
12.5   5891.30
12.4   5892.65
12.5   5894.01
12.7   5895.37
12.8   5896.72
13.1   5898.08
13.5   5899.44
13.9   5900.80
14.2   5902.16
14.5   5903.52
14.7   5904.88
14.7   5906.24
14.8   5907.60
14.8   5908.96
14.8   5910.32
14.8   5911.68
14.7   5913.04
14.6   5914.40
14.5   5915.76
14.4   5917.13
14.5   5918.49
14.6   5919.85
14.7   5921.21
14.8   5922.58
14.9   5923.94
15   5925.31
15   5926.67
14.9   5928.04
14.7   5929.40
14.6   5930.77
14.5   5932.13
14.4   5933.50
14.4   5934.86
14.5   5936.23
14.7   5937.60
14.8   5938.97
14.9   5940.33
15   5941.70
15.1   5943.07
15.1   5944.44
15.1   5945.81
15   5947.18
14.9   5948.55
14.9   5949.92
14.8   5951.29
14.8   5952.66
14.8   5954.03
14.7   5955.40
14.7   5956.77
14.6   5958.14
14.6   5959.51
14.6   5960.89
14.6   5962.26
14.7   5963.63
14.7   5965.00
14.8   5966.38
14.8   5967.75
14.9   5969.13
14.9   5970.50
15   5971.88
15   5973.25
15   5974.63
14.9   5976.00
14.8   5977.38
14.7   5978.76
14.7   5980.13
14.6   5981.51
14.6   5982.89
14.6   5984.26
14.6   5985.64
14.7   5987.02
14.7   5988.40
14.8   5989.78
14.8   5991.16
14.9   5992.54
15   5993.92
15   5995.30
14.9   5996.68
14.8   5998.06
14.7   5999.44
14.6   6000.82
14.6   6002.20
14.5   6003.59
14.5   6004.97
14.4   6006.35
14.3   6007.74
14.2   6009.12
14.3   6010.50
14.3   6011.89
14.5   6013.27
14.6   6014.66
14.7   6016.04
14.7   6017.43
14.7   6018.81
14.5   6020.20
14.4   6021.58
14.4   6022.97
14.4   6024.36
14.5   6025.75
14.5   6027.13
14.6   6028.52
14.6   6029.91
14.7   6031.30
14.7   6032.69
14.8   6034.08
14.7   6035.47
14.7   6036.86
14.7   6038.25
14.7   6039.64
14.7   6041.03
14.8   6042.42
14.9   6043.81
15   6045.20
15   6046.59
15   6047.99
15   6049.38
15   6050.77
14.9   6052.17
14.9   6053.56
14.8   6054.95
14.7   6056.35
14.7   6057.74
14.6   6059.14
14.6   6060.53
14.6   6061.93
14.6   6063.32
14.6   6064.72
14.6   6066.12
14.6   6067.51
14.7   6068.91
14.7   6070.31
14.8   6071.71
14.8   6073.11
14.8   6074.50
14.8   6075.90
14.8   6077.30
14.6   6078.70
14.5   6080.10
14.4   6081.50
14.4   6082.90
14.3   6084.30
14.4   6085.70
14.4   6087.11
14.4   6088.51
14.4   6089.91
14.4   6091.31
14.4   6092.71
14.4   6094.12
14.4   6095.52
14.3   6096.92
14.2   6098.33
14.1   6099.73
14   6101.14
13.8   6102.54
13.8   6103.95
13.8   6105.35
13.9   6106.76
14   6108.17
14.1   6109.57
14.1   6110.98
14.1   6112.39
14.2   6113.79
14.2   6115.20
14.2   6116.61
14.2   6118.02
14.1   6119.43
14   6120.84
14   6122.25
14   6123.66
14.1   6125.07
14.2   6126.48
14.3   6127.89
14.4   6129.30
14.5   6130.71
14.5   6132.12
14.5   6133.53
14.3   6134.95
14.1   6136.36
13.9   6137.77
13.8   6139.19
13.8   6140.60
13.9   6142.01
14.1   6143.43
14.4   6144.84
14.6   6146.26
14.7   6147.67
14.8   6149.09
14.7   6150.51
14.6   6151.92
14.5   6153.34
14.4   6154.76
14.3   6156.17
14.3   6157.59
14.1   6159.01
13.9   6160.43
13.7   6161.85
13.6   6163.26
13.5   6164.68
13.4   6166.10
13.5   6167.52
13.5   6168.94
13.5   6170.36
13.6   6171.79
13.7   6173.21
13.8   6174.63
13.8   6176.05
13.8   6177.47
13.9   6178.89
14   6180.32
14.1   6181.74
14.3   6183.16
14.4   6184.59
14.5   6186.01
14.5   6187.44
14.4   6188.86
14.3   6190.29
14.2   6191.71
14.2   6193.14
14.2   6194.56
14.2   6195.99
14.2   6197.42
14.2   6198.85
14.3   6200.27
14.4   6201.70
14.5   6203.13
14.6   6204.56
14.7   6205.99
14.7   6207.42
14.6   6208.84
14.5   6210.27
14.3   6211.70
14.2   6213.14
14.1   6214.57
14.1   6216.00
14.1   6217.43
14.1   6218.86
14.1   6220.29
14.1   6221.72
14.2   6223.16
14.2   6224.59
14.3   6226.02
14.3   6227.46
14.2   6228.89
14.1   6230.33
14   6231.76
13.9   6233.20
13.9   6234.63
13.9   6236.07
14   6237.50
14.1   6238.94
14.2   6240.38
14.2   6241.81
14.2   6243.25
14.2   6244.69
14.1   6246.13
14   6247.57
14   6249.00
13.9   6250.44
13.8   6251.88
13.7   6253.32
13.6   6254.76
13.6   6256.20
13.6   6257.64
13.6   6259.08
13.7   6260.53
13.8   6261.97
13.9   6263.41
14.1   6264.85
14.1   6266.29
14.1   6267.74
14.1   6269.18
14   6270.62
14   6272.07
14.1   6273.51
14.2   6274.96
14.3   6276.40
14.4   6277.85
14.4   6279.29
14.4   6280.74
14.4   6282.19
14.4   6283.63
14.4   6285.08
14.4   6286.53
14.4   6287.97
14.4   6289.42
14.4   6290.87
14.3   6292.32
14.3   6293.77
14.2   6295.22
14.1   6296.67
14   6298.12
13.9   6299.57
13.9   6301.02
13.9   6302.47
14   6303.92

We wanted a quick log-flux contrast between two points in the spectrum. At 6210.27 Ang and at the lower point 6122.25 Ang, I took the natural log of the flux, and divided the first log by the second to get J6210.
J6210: 1.01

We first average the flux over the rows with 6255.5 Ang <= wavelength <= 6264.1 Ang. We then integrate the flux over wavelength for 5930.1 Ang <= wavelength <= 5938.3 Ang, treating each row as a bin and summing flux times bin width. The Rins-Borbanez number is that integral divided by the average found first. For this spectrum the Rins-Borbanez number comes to 8.69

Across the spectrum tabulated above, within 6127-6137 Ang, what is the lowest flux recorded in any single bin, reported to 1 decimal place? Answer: 14.1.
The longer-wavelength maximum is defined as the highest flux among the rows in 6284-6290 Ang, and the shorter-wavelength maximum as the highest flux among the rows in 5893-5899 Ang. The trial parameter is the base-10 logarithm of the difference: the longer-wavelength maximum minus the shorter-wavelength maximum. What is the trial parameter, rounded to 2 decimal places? 0.11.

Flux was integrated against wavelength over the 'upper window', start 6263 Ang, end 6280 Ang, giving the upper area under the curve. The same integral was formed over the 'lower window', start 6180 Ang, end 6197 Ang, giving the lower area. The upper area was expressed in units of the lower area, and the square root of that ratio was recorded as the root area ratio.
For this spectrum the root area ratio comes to 1.00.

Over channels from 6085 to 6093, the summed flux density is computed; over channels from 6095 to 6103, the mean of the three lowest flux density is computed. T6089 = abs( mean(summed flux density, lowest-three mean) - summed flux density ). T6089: 36.2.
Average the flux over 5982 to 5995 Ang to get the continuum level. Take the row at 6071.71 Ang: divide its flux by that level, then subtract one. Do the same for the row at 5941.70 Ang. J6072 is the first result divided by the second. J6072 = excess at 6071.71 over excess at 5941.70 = 0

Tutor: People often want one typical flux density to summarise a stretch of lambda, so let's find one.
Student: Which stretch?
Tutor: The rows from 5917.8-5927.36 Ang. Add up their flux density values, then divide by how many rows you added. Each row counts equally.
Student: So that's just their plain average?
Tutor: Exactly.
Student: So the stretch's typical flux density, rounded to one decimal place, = 14.8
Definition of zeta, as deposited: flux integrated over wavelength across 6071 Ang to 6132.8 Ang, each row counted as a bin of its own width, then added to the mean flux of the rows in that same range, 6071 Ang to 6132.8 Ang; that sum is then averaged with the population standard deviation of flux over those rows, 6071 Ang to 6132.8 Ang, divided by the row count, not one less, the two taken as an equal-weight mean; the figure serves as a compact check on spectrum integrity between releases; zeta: 449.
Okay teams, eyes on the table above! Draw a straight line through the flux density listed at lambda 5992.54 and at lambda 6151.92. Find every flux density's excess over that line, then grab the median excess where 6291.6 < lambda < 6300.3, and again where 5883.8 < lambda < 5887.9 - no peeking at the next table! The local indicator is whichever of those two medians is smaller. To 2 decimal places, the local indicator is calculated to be -0.80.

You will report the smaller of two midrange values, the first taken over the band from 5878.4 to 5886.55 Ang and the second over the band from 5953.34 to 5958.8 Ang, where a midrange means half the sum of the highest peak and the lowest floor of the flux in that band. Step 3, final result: 14.7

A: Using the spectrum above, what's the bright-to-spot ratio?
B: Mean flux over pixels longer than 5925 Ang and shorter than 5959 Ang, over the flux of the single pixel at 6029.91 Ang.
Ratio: 1.01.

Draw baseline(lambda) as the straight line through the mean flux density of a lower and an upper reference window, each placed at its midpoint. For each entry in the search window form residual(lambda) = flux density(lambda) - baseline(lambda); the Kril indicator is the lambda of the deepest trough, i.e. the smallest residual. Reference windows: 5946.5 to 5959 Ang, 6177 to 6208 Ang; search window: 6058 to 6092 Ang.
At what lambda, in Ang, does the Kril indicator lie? 6084.30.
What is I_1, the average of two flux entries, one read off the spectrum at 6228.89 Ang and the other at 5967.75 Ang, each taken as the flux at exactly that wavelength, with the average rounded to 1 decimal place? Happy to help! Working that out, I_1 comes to 14.5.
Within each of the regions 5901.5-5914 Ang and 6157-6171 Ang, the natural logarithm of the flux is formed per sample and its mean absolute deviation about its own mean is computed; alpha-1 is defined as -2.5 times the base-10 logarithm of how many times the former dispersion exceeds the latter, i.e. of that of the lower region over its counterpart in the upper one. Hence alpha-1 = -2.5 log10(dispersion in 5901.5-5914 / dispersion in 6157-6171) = 0.6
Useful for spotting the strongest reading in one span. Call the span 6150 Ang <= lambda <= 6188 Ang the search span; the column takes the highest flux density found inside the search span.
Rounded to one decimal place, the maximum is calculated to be 14.7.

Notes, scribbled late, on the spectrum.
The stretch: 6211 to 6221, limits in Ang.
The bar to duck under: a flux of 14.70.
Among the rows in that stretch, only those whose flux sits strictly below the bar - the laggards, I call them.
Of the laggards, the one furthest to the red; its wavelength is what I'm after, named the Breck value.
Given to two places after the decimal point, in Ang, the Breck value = 6220.29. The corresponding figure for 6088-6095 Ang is 6094.12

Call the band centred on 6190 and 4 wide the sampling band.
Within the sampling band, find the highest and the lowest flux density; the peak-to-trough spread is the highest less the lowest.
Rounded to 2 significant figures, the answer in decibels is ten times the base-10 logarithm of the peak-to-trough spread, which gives -7.0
